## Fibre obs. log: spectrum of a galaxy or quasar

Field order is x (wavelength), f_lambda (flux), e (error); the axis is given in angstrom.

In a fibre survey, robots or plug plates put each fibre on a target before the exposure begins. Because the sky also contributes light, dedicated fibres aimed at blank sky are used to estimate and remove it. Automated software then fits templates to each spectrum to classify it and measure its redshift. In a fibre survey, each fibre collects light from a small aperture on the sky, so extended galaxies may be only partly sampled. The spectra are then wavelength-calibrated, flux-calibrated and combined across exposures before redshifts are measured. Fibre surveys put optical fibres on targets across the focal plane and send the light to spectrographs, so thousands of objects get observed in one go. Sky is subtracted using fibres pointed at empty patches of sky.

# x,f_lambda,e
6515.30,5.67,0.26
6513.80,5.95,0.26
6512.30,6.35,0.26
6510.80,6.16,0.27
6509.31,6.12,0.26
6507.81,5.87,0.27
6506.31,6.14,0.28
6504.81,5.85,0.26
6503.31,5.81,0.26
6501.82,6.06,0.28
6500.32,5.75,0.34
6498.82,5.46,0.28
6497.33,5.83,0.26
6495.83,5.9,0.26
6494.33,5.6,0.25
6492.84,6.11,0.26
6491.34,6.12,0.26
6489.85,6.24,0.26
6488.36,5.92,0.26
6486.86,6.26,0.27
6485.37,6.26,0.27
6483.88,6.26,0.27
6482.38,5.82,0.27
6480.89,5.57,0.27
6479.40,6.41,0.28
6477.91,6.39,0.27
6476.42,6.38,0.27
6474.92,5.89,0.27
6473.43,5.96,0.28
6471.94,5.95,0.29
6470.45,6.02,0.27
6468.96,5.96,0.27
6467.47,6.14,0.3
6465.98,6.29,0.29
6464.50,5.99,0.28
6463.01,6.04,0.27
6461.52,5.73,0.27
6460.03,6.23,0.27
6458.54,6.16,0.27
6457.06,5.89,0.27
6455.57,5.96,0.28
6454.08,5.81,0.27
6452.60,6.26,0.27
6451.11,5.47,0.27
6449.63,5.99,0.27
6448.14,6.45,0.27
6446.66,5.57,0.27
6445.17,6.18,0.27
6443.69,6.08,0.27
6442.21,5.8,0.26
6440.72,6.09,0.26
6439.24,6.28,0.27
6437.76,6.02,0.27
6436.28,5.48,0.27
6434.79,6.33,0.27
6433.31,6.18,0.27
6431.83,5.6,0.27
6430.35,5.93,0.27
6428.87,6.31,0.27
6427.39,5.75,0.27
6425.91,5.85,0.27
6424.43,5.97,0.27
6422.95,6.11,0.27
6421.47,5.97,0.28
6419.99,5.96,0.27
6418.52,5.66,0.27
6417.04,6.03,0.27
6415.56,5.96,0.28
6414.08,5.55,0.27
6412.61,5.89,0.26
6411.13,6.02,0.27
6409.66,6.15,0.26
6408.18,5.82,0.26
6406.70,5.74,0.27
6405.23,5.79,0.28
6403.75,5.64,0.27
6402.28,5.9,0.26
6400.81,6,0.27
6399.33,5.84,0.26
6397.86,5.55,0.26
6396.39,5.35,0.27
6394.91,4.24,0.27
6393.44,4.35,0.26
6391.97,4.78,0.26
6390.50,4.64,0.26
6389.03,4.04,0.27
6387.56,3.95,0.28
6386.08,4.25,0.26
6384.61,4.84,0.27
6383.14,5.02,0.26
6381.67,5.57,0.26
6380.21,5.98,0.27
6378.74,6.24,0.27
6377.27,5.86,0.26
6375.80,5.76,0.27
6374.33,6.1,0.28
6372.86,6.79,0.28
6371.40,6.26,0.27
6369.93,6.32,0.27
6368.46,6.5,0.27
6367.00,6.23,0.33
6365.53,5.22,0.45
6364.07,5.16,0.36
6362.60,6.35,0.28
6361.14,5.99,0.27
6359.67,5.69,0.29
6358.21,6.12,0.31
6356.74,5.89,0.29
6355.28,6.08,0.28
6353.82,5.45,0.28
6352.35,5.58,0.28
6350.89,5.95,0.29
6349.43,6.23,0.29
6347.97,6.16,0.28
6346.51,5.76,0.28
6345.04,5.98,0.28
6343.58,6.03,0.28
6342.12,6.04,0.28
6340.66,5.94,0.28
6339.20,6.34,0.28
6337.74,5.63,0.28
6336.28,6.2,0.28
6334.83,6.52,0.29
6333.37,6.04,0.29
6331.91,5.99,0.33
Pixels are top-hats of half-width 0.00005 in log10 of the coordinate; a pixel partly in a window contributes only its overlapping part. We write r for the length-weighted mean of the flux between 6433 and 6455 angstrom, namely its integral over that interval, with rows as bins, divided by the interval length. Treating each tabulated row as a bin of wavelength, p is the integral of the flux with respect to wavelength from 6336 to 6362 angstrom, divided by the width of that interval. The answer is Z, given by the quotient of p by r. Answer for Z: 0.99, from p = 5.94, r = 5.995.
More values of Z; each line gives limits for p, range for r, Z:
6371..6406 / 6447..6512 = 0.89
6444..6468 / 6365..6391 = 1.08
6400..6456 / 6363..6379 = 0.98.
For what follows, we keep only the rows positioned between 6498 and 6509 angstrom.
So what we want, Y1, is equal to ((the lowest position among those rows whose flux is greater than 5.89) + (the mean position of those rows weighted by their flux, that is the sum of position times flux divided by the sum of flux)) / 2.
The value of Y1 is 6502.6 angstrom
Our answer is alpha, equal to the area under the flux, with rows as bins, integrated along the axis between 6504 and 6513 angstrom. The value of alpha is 54.7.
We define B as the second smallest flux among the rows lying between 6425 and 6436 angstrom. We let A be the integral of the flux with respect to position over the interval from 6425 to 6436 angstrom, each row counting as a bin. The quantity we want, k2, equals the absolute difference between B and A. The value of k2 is 60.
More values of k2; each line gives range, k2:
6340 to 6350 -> 54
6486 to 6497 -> 60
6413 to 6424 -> 59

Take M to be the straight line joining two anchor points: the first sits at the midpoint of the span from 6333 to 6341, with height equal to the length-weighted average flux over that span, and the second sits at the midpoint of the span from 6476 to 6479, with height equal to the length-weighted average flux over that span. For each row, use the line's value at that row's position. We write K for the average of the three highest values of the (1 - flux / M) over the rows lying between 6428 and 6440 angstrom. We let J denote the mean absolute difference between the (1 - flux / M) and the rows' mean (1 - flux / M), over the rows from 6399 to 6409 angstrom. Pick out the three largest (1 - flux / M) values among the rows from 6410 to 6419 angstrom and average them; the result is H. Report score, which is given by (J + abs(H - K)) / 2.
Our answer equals 0.01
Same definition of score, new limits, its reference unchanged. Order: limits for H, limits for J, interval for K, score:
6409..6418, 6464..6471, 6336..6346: 0.02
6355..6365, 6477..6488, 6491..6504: 0.04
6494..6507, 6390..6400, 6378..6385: 0.06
